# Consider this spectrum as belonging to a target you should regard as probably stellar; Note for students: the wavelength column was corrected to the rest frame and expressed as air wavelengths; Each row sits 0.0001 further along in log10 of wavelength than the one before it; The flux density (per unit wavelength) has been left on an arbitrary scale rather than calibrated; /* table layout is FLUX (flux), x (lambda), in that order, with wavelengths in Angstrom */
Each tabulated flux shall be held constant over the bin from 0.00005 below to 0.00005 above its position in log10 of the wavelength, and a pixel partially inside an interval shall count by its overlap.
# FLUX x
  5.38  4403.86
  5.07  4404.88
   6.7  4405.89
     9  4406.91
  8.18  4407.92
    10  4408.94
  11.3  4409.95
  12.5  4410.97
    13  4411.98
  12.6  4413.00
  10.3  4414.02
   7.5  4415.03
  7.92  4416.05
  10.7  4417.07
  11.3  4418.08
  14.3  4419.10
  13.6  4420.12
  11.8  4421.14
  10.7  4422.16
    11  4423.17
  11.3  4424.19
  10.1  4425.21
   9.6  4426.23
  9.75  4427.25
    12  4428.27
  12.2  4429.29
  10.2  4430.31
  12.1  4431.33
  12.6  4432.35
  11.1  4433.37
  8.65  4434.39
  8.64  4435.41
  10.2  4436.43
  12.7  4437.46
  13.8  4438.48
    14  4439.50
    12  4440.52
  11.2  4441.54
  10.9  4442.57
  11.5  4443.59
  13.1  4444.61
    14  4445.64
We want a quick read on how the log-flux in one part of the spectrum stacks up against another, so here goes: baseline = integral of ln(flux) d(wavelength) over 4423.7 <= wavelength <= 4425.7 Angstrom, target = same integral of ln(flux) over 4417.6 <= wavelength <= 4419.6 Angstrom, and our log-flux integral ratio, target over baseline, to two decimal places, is 1.07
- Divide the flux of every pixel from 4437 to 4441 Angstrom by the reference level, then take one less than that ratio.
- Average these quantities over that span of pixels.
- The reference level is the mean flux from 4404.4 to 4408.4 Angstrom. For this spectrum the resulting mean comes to 0.813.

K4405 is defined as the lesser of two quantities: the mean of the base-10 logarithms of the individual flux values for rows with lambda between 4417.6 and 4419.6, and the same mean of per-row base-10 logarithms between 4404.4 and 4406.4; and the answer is 0.77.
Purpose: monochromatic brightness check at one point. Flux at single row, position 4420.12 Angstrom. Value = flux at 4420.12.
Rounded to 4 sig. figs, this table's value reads 13.60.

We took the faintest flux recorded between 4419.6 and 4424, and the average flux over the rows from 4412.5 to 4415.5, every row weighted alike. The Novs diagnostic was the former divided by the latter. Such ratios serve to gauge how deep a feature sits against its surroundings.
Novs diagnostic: 1.1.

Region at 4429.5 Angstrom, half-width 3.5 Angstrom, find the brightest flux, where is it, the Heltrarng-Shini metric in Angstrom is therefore 4432.35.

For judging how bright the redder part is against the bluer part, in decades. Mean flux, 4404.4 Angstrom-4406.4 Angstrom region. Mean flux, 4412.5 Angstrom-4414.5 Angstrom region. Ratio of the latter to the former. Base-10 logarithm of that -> 0.29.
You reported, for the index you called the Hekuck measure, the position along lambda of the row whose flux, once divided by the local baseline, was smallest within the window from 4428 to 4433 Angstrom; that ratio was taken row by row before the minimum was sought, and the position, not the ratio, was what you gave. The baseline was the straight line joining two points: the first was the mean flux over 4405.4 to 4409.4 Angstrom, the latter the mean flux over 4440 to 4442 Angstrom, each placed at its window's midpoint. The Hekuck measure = 4430.31 Angstrom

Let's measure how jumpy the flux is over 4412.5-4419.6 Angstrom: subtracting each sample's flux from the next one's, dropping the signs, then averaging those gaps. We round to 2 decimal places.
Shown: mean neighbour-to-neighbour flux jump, 1.98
